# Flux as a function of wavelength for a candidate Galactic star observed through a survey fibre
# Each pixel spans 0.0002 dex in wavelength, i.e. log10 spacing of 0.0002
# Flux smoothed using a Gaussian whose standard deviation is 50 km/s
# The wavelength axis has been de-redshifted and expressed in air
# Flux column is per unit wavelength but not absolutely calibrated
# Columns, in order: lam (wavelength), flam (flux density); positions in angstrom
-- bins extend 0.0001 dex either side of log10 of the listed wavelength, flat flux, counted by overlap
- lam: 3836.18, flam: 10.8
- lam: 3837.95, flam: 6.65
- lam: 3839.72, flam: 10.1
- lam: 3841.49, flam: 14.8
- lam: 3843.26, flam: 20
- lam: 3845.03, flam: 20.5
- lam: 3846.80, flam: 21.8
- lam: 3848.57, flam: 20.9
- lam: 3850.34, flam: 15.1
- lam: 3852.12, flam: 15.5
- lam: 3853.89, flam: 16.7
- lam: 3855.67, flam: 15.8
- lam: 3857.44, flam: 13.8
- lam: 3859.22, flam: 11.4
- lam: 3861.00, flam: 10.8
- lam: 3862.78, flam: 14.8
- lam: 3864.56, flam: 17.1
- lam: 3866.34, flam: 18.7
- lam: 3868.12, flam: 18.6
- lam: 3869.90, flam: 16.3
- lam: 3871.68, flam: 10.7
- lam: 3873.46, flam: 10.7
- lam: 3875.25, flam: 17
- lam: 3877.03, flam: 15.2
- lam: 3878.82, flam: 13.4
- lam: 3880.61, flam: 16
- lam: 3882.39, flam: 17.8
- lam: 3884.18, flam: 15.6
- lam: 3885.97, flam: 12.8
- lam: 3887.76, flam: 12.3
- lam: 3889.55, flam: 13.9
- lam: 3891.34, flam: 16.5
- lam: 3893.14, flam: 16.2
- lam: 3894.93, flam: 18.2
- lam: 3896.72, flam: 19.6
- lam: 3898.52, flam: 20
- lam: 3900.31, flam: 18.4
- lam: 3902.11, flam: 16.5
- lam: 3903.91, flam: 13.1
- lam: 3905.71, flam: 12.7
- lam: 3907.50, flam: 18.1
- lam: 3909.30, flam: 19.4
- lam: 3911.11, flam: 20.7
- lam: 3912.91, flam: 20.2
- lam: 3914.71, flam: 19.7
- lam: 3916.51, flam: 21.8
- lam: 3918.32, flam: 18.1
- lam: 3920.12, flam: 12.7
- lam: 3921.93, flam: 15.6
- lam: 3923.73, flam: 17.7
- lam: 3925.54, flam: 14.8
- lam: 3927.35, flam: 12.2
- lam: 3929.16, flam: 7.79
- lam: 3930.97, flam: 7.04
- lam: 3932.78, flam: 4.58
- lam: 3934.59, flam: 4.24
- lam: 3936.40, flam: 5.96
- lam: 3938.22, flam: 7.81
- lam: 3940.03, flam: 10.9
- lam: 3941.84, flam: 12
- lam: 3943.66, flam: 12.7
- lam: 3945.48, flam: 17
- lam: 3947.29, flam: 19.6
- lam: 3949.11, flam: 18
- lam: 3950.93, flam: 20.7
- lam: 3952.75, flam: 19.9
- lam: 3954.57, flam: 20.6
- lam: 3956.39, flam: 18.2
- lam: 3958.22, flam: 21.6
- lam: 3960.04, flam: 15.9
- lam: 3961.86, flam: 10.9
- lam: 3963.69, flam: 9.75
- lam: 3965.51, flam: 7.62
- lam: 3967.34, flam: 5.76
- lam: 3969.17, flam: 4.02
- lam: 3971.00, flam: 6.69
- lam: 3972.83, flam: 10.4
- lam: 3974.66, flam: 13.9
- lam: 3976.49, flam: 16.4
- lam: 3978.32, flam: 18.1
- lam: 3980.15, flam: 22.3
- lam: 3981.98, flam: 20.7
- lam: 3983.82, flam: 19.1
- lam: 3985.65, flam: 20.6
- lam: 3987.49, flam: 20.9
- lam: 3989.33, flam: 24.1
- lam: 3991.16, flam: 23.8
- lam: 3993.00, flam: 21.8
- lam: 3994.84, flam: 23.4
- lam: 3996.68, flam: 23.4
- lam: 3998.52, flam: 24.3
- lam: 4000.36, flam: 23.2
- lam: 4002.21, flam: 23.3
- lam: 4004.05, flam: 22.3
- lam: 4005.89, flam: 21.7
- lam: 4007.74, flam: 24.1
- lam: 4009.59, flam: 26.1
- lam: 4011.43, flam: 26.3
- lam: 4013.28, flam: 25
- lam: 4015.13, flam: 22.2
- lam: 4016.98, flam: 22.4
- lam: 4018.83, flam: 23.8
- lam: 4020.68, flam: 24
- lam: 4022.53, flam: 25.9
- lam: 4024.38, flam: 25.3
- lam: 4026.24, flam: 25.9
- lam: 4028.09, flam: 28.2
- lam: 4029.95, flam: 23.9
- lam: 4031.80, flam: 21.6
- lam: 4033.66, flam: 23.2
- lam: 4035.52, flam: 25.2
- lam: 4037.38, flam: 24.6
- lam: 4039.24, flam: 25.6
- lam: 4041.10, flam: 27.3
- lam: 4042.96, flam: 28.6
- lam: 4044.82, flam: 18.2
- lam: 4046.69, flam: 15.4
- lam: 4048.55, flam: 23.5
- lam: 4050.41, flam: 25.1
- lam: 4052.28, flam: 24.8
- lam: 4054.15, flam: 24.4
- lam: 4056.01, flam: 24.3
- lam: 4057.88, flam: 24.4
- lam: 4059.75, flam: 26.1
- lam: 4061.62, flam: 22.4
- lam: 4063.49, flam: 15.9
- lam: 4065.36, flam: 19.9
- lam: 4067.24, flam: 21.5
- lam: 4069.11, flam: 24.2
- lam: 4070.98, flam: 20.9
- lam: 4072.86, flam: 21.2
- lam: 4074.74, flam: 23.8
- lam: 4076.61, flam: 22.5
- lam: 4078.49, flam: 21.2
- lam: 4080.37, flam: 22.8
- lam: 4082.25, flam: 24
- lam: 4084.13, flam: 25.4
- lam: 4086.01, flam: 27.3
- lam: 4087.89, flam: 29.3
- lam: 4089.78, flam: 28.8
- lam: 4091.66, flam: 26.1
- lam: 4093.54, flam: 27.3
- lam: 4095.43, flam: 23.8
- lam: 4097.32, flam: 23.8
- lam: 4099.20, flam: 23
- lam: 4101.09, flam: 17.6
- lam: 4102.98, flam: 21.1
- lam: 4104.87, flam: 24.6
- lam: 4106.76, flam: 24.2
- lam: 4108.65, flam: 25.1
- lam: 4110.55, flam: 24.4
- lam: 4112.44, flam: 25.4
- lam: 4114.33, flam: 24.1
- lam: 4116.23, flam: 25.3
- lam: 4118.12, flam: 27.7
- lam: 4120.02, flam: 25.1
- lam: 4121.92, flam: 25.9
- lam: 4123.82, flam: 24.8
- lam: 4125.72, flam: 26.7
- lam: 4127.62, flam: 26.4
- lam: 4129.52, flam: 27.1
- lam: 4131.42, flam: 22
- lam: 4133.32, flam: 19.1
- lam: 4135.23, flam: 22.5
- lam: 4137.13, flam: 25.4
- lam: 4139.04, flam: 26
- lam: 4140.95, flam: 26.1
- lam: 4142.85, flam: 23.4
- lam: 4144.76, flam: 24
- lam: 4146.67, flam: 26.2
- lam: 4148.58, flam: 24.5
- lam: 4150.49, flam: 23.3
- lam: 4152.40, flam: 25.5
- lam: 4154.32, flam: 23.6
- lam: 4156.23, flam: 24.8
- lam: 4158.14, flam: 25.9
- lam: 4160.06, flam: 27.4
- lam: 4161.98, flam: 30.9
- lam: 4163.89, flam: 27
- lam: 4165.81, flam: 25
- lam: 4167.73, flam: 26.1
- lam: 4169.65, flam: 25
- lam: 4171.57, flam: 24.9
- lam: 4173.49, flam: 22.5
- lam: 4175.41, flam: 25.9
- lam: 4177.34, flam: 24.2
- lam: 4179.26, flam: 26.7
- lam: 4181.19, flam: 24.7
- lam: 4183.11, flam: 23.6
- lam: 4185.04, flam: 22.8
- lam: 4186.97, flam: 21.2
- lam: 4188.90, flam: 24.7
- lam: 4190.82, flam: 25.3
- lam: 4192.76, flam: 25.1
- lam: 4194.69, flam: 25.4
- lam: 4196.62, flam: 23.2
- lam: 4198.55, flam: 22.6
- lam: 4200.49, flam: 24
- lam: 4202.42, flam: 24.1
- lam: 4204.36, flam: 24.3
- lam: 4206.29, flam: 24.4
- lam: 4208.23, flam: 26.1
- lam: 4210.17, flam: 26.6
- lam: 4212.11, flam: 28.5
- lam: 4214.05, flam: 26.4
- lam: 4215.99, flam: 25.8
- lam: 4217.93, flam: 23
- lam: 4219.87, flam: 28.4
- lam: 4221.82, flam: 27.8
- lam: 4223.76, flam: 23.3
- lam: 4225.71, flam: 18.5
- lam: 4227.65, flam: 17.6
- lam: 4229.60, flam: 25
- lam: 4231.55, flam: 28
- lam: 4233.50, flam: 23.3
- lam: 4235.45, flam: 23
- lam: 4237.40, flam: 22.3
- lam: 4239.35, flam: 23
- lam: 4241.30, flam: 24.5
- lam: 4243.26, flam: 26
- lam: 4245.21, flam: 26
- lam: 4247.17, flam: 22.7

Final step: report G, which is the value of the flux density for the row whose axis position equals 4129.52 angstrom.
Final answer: 27.1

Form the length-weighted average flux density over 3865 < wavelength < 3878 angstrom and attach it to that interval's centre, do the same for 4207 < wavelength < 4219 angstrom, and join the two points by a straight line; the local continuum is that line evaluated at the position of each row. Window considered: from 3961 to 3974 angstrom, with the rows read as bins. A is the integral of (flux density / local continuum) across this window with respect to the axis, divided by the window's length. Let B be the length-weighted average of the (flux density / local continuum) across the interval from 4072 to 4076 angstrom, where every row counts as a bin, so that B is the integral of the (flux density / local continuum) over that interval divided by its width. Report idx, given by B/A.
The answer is 2.4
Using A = 0.43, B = 1.04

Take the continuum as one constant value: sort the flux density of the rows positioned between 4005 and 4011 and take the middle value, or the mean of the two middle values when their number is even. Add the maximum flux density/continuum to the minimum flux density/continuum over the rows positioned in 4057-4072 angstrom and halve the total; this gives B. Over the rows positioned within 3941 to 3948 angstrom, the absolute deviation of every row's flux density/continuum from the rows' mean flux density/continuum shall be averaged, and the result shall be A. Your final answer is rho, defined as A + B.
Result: 0.99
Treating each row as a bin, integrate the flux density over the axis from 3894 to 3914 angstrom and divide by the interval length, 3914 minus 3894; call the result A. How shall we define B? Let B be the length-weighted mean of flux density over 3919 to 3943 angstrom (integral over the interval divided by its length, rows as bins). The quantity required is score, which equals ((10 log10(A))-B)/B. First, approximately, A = 17.9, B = 10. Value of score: 0.2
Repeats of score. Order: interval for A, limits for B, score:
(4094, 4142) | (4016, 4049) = -0.4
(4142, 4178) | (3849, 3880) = -0.1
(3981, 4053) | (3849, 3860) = -0.1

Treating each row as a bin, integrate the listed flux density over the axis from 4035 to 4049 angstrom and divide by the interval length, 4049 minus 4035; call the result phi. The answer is 24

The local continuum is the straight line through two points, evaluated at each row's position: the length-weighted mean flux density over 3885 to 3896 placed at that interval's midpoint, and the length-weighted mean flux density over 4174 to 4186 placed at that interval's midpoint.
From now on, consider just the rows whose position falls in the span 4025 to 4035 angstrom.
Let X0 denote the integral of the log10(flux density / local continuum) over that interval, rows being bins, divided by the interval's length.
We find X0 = 0.10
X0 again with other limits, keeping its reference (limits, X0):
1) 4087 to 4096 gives 0.10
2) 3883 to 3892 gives -0.02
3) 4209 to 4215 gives 0.02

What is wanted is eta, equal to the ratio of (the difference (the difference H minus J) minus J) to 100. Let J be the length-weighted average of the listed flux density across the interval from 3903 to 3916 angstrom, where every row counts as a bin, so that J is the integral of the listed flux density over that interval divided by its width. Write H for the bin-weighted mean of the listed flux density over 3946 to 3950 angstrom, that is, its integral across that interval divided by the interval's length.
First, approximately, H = 19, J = 18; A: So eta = -0.17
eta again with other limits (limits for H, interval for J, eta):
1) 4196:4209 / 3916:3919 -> -0.16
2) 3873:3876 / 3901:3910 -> -0.18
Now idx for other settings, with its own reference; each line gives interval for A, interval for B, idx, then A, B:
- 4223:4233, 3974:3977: 1.0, 0.85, 0.81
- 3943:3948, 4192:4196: 1.1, 0.93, 0.99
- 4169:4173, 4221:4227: 0.9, 1.00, 0.86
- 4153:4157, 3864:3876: 1.0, 1.00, 1.01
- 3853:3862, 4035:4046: 1.3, 0.92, 1.20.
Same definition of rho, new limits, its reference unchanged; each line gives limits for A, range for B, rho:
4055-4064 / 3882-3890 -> 0.74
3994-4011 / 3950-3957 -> 0.84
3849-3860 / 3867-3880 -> 0.67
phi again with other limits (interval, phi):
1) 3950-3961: 19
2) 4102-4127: 25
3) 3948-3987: 15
